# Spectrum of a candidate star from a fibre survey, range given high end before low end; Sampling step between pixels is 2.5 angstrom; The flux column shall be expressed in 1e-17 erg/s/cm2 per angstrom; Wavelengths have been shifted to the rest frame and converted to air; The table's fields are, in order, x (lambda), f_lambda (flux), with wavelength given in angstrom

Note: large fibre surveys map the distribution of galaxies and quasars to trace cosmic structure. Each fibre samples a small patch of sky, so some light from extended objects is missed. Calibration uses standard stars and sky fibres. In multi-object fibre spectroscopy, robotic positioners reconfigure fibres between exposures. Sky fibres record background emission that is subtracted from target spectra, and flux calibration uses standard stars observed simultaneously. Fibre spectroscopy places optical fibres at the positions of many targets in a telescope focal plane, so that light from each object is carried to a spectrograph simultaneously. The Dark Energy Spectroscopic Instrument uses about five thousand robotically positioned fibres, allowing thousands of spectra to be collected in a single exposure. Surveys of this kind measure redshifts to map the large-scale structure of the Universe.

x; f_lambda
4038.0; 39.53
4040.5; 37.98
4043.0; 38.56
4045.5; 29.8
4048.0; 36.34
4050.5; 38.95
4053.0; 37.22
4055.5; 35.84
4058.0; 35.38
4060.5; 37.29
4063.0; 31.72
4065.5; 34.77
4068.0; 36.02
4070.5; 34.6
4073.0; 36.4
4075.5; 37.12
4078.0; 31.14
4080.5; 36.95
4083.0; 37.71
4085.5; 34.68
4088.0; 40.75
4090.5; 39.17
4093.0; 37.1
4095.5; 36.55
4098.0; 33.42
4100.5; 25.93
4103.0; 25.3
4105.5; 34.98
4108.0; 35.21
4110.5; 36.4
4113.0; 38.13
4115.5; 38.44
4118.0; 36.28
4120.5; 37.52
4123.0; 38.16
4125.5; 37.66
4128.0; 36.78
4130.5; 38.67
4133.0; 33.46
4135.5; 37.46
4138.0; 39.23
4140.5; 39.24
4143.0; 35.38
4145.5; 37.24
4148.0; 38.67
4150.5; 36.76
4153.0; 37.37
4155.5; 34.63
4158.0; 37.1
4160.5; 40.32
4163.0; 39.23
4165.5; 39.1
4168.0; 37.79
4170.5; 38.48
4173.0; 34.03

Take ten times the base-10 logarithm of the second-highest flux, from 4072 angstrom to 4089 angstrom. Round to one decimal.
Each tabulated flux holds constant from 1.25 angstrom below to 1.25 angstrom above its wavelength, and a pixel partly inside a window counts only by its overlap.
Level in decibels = 15.8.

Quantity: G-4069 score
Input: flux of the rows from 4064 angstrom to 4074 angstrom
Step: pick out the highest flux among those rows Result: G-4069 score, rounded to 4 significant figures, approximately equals 36.40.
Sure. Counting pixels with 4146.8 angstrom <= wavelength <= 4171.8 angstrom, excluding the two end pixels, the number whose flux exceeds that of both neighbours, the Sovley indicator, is 2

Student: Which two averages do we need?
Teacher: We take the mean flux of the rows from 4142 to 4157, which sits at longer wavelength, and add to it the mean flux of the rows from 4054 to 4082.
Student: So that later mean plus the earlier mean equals 71.9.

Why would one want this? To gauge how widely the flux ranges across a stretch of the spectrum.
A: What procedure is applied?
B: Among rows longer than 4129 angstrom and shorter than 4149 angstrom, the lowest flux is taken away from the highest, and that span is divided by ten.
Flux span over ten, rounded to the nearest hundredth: 0.58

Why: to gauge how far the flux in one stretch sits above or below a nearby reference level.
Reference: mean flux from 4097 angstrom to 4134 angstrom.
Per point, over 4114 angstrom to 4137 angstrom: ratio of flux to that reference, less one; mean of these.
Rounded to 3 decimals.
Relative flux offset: 0.059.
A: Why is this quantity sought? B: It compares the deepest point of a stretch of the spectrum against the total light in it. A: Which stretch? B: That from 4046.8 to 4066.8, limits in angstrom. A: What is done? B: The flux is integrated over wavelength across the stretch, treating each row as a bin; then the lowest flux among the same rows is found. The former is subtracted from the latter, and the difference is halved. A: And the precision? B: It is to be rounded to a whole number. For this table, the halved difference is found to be -344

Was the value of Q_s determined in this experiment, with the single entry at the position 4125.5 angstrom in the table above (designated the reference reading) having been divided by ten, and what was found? 3.77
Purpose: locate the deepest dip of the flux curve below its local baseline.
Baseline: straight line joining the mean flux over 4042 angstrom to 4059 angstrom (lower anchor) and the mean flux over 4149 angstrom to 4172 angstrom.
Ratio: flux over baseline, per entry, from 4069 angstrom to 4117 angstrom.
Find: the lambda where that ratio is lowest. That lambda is 4103.0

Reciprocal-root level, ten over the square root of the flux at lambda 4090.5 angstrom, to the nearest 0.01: 1.60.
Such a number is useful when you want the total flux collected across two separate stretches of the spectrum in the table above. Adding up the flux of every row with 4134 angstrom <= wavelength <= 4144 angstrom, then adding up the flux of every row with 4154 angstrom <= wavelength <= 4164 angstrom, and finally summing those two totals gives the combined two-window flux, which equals 303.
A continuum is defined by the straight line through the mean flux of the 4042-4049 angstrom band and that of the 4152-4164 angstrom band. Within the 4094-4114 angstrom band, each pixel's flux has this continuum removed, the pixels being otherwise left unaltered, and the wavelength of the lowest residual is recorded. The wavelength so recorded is 4103.0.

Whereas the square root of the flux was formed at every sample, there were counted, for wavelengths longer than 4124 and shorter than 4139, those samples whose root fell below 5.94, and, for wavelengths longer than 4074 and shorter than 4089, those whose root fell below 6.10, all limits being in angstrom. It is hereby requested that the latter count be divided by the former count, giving 4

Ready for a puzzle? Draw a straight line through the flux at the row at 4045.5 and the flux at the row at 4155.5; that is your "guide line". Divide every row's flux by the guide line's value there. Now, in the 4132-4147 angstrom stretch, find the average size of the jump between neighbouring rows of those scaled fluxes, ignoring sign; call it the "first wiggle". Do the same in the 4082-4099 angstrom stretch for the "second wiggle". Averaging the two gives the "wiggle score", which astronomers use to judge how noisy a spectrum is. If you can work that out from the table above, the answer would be 0.078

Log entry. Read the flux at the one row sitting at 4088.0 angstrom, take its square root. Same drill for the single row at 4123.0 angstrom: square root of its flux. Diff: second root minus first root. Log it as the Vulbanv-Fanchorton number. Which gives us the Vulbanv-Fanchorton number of -0.21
